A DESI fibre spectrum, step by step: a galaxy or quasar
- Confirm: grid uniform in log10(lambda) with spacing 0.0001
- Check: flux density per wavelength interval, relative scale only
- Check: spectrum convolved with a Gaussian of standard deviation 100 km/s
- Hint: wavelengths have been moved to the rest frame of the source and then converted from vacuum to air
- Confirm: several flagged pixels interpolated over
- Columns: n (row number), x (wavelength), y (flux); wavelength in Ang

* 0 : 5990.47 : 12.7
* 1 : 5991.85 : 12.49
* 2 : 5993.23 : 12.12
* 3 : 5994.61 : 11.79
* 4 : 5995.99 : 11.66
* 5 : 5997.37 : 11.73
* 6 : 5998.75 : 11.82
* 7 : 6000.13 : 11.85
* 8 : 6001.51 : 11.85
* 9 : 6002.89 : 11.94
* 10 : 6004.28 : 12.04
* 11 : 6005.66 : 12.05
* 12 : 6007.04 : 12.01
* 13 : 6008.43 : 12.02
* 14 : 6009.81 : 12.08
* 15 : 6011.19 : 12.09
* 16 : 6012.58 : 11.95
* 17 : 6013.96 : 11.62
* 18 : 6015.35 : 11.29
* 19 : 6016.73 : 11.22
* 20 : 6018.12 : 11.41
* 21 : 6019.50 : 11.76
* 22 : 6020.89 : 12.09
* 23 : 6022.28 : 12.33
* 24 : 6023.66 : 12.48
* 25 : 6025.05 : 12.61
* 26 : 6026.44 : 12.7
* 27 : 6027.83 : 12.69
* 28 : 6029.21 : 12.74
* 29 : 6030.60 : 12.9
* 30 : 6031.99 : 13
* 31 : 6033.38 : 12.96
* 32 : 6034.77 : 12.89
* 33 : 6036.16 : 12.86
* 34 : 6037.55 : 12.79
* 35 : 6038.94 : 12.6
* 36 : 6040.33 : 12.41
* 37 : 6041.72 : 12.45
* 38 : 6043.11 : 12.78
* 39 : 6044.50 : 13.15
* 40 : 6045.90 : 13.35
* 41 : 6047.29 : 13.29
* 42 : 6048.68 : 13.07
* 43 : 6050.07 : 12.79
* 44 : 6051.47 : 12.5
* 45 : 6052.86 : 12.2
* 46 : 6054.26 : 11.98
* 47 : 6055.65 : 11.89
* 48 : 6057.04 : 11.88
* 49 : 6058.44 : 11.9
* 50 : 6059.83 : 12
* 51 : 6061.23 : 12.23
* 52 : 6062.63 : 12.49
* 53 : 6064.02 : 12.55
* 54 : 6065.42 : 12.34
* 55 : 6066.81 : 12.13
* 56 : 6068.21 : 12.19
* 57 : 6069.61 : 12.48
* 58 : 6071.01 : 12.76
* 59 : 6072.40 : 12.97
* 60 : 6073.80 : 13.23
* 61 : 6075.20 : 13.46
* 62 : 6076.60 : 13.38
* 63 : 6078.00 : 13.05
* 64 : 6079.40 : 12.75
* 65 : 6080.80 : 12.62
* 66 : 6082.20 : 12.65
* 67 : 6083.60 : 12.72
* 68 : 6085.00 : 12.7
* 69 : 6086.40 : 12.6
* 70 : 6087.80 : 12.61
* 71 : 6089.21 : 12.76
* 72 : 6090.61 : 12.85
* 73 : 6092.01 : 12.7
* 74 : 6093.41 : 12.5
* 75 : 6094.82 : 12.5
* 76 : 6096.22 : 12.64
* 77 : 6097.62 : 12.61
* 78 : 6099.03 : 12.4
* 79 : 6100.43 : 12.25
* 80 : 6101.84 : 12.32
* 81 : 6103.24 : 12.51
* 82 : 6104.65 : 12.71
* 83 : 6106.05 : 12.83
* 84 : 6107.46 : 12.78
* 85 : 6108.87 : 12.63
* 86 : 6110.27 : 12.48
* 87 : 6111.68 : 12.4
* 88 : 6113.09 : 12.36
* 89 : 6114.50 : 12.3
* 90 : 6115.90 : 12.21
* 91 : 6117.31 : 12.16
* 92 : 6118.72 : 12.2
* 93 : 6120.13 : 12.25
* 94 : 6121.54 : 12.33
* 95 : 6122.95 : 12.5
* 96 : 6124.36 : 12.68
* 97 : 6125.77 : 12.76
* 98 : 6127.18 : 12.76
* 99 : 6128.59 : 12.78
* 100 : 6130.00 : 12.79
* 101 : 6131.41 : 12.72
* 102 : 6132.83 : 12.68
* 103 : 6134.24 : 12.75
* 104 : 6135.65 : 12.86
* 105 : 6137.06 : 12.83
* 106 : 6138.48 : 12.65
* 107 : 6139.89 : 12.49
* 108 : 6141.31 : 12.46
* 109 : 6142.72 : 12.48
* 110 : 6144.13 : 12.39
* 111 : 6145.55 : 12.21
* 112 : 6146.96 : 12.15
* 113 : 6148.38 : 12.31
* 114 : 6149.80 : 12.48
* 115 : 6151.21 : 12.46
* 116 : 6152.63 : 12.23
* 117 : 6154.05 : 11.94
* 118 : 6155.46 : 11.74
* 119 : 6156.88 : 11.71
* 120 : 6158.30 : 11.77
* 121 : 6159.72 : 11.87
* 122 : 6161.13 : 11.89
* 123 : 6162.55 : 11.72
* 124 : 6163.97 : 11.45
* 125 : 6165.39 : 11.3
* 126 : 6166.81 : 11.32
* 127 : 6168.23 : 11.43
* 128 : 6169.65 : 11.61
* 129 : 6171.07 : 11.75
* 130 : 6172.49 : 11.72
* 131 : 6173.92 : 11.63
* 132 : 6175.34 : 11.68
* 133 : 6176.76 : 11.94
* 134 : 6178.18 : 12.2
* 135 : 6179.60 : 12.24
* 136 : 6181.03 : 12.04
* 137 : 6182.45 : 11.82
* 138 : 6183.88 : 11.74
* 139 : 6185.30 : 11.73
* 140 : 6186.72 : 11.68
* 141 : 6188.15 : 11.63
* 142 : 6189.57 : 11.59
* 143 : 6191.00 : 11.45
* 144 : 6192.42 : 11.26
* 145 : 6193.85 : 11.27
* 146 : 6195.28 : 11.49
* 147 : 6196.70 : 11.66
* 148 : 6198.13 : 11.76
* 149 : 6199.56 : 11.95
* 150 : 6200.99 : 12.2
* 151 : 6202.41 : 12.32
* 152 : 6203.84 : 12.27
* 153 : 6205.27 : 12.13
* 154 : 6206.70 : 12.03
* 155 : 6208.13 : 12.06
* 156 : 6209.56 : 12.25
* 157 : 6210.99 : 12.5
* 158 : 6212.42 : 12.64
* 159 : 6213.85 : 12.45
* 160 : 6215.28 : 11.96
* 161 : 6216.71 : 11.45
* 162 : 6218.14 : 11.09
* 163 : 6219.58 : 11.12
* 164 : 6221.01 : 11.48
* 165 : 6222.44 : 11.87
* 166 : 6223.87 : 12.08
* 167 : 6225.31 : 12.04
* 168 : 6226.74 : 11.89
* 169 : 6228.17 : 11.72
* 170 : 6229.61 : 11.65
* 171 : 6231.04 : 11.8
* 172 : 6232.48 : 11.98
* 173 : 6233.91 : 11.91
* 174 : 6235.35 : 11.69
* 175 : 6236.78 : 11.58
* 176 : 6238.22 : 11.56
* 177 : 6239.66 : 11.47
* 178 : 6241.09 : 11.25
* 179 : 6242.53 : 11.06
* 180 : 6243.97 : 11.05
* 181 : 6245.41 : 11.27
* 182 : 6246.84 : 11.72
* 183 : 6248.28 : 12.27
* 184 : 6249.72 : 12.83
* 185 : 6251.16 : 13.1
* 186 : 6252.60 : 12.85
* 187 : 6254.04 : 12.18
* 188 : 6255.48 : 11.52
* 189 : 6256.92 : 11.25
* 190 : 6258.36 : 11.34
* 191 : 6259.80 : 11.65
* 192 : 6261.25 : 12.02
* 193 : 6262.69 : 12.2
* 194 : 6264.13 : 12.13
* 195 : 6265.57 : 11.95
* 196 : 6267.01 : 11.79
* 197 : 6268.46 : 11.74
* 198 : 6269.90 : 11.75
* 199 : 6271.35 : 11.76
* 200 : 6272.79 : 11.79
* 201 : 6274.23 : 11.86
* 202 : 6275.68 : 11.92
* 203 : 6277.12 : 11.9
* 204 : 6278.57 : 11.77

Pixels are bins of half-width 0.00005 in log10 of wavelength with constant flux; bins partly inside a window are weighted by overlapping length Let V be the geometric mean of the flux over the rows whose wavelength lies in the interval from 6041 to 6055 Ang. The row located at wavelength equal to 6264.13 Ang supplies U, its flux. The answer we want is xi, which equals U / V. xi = 0.95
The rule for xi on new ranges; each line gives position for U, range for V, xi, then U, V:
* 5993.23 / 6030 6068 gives 0.96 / 12.12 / 12.6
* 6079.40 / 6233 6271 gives 1.08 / 12.75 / 11.8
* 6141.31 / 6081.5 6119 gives 0.99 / 12.46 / 12.5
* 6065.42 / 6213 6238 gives 1.05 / 12.34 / 11.7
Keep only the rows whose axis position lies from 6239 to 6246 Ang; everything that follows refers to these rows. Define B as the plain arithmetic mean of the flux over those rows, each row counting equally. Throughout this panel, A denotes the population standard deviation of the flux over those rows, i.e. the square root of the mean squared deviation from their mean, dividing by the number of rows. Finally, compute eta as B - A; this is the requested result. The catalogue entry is 11.1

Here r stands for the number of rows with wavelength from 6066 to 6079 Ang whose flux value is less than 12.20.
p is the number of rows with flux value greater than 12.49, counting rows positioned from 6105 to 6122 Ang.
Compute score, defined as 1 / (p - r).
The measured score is 1.00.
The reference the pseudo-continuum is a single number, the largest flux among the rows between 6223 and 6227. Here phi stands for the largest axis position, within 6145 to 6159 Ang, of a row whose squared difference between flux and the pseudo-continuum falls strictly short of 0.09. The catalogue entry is 6154.05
